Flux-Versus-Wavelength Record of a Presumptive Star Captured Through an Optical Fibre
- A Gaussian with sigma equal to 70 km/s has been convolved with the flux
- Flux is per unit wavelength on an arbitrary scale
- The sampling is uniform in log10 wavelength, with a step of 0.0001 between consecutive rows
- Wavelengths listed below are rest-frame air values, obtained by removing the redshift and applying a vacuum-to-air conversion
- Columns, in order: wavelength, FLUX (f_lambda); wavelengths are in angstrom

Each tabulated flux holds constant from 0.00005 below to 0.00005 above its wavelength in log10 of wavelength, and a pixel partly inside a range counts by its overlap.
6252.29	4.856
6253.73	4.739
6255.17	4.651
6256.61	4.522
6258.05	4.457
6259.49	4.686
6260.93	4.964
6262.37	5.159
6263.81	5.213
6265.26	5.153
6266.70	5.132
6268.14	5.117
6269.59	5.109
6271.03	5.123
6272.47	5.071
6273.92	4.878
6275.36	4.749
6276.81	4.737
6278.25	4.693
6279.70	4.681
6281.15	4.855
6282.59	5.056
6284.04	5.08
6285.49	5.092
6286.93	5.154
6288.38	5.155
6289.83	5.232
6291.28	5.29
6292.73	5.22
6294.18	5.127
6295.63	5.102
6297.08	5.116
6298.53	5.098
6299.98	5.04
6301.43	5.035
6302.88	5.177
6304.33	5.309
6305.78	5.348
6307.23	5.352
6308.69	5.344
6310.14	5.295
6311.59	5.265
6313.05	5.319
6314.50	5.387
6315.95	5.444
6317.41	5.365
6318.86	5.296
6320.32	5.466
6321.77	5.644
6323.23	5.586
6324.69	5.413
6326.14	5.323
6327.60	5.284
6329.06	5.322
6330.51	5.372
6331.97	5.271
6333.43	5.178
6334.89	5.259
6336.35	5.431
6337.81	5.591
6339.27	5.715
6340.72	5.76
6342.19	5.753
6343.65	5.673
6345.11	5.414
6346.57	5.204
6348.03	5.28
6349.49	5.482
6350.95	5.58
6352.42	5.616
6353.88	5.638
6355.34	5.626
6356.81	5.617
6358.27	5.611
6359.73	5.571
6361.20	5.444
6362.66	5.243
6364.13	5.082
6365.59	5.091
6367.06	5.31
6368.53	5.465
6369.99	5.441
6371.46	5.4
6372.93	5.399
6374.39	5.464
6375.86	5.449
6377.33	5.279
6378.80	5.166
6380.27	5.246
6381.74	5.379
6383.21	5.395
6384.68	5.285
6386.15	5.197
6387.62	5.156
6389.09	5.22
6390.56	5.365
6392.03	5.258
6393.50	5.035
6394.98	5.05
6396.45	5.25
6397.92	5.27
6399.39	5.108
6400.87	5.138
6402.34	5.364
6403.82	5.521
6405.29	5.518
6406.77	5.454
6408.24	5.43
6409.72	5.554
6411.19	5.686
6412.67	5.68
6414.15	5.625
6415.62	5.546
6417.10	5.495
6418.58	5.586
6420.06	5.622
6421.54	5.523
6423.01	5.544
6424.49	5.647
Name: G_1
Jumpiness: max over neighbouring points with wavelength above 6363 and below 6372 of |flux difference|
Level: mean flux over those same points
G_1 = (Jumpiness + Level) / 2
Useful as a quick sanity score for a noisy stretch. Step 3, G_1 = 2.76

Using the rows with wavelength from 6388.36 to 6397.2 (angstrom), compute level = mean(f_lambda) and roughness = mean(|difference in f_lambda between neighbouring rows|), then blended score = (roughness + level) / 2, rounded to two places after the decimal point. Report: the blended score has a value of 2.67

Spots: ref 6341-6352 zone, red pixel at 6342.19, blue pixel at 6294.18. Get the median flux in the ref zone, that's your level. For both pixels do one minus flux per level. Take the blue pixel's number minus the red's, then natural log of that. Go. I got -2.2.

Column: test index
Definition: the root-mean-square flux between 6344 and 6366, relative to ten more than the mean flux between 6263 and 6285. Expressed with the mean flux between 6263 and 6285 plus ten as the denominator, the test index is 0.363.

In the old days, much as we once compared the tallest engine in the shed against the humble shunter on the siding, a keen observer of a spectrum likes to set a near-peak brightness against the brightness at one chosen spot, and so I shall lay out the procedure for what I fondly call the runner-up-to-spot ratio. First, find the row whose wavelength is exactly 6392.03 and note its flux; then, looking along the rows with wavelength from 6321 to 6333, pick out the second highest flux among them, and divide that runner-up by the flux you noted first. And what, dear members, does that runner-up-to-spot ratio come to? 1.06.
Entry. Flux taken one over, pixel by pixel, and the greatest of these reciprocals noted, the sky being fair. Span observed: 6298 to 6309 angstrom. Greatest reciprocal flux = 0.199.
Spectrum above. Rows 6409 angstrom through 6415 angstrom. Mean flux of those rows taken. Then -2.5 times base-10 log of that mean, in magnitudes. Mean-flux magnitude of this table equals -1.88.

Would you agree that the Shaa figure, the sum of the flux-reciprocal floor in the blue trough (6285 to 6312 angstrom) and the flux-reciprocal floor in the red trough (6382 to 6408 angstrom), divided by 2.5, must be 0.147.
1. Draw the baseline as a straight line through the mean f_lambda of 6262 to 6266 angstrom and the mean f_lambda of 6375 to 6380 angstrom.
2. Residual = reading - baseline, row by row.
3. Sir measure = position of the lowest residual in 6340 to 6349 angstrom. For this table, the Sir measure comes 6346.57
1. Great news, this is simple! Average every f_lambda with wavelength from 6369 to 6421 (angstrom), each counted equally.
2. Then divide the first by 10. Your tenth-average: 0.537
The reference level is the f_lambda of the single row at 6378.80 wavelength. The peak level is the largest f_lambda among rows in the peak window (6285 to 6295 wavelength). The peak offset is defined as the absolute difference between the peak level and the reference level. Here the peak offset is 0.12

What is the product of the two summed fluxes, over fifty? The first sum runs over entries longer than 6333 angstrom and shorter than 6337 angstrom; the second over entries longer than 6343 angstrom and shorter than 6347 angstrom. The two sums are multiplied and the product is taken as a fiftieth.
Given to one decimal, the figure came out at 5.2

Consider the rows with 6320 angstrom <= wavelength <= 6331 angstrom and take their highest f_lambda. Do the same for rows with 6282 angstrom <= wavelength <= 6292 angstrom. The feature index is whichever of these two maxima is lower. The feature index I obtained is 5.3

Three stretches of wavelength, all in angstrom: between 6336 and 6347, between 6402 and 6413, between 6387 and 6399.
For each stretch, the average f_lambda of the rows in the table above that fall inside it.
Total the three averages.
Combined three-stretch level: 16.3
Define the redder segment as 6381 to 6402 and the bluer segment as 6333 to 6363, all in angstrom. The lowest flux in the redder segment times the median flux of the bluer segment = 28.1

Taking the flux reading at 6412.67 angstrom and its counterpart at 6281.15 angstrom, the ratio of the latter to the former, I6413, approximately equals 0.85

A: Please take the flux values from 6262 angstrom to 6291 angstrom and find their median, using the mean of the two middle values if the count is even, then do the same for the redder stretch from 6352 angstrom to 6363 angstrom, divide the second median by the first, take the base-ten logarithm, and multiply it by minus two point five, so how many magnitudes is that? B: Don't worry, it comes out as -0.10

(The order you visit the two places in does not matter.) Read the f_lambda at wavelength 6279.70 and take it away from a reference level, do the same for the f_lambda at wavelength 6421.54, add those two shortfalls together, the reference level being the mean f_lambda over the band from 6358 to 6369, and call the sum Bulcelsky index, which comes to 0.5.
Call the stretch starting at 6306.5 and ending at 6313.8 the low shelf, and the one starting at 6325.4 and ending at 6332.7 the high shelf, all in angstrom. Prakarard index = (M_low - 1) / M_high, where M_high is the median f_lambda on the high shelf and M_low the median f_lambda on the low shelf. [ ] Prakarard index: 0.81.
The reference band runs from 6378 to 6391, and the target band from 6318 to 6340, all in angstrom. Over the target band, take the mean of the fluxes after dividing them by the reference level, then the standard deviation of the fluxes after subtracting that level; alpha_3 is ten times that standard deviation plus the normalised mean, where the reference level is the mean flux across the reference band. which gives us 2.6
